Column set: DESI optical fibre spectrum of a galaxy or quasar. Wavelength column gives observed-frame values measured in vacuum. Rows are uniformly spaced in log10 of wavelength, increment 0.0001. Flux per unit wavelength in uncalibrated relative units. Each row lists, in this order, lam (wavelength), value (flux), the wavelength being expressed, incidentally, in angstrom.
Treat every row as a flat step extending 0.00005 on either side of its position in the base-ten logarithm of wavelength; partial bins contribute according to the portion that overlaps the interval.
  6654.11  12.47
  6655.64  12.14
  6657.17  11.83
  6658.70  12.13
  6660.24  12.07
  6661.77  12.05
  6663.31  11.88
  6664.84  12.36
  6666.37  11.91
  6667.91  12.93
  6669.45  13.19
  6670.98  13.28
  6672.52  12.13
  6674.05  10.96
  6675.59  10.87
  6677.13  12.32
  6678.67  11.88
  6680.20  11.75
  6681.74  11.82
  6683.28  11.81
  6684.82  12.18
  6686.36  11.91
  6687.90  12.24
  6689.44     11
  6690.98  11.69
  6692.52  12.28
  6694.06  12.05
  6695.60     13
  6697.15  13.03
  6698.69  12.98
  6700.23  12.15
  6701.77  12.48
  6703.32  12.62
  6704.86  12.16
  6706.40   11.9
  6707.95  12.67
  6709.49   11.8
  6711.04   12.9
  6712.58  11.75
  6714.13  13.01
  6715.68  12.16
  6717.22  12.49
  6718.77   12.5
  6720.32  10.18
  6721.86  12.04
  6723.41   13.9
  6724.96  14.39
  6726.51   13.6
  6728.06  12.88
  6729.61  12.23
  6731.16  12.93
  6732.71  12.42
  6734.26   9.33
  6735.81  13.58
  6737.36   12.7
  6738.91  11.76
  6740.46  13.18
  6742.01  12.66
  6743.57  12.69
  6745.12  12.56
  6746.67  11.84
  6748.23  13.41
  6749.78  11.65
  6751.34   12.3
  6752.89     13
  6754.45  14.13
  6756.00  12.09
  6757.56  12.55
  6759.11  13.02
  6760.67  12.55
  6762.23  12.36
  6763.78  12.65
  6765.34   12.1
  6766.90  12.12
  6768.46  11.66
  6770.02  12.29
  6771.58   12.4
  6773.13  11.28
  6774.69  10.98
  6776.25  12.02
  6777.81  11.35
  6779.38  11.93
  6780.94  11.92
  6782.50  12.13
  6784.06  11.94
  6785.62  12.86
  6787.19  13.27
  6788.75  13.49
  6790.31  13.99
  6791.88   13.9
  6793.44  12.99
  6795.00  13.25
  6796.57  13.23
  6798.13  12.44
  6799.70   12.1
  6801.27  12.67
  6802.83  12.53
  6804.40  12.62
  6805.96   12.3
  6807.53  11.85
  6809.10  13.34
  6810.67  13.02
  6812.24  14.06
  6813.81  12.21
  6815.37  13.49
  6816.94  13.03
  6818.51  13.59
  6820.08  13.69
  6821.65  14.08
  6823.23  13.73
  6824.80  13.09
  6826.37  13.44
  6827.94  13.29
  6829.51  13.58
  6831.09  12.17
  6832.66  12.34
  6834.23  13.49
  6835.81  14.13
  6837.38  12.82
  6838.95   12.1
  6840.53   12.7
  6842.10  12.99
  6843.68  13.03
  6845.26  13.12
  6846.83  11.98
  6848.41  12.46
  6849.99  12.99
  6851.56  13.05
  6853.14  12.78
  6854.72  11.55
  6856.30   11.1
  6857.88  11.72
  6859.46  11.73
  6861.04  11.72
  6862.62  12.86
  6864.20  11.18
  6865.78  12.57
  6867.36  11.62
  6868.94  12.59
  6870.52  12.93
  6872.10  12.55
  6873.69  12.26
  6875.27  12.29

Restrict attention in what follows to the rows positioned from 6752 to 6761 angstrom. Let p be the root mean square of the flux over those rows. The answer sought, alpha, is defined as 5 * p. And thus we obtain 64.5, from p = 12.9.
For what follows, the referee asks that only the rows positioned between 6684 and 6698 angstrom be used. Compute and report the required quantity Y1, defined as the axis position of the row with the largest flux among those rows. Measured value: 6697.15 angstrom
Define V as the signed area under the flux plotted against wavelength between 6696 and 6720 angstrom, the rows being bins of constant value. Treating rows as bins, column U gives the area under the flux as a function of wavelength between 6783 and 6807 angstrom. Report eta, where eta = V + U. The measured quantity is 607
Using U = 309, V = 298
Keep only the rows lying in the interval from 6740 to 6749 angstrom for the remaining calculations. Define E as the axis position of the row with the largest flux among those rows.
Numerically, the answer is 6748.23 angstrom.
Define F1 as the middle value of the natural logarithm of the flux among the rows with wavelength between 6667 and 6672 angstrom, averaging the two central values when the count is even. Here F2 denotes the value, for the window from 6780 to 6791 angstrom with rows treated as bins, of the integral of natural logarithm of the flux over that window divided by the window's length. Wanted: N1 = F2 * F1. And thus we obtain 6.57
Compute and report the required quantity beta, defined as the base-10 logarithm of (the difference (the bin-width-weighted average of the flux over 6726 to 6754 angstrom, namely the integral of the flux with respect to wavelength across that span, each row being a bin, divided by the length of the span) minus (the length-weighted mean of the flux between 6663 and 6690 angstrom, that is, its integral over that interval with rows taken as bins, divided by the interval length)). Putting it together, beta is -0.3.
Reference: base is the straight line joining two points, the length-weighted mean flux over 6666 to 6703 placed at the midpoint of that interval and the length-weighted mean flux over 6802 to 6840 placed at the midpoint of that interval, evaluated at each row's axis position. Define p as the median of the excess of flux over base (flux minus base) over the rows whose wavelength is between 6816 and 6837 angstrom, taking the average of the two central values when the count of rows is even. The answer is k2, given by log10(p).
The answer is -0.49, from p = 0.32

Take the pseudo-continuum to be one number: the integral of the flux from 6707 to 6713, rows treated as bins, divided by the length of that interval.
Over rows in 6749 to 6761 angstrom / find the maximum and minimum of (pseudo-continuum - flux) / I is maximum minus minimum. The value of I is 2.5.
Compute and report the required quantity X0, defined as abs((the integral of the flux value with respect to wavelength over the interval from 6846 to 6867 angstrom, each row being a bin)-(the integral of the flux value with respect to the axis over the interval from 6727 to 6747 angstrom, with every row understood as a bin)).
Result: 7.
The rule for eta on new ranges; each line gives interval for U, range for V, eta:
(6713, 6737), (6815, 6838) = 607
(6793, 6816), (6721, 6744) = 586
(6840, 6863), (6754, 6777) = 566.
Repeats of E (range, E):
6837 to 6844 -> 6843.68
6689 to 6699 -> 6697.15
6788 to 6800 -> 6790.31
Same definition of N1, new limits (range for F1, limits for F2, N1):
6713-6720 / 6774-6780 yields 6.17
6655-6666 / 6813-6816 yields 6.37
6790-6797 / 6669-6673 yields 6.61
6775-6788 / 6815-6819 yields 6.43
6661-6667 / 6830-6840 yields 6.34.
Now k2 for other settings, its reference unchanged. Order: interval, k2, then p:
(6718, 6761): -0.97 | 0.11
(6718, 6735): -0.98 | 0.10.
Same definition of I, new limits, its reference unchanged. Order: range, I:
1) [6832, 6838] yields 1.8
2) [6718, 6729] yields 4.2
